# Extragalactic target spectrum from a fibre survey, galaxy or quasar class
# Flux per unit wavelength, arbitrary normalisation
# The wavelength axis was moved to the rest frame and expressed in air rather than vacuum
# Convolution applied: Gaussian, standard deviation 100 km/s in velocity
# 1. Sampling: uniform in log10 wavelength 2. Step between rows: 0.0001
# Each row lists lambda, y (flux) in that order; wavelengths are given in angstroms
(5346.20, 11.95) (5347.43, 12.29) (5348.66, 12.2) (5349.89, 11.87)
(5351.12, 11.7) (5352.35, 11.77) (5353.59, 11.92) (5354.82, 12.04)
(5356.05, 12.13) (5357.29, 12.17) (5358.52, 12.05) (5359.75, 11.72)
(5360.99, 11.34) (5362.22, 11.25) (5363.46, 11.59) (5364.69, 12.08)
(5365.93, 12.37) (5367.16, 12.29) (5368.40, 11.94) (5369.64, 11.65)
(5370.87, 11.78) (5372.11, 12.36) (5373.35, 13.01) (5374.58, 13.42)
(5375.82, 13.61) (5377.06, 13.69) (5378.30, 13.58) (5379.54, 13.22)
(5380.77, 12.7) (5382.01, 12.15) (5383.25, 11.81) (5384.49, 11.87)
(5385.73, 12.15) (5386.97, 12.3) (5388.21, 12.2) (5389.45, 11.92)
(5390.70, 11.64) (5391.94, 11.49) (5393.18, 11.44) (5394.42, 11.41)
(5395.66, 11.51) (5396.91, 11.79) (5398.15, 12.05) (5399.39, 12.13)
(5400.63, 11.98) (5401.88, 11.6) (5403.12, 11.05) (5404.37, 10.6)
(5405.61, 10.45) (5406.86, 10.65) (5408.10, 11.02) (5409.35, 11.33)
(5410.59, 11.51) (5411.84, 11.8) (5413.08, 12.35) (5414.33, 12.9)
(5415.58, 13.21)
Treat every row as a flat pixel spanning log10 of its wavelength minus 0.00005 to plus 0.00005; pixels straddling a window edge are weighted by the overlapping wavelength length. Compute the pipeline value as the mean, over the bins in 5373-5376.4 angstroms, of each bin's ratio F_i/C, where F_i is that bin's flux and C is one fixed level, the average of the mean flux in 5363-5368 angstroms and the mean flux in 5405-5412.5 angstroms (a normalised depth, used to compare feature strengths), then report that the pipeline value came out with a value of 1.15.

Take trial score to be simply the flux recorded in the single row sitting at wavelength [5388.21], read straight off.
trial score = 12.2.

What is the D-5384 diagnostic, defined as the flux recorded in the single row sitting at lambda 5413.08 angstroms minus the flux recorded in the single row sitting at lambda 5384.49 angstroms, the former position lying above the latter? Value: 0.5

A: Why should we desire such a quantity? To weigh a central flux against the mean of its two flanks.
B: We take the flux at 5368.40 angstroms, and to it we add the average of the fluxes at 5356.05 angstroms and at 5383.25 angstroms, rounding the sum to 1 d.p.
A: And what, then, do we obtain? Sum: 23.9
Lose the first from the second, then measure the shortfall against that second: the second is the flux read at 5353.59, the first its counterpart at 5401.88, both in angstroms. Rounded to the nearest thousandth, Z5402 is 0.027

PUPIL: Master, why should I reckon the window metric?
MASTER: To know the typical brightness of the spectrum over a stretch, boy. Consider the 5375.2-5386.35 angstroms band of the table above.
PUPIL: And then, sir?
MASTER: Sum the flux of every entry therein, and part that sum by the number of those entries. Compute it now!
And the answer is 12.8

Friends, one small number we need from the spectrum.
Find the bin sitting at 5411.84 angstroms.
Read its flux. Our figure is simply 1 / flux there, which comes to 0.085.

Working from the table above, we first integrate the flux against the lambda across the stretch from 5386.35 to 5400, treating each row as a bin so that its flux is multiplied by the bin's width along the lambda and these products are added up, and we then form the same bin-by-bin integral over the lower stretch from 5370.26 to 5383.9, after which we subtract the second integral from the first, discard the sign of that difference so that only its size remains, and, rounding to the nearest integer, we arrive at 14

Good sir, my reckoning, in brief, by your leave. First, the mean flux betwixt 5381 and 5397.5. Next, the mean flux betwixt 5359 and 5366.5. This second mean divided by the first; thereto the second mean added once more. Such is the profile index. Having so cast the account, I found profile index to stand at 12.7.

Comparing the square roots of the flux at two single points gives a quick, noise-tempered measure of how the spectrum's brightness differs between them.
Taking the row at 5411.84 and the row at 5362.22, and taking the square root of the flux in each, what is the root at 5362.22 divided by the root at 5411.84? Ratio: 0.98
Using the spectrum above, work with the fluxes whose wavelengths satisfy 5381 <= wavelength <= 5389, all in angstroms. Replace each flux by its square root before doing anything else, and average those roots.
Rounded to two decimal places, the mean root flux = 3.48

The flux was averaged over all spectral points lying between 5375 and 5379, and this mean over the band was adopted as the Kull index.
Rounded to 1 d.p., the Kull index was 13.6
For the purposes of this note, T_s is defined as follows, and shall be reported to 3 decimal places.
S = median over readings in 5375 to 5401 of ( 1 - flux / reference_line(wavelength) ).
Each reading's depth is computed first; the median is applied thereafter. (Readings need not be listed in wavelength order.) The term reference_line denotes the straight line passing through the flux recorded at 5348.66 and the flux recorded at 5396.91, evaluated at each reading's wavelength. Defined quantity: -0.020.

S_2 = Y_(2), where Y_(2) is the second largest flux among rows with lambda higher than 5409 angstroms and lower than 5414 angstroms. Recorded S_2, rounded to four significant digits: 11.80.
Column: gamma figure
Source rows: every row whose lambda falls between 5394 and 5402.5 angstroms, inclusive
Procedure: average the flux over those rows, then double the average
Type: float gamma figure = 23.6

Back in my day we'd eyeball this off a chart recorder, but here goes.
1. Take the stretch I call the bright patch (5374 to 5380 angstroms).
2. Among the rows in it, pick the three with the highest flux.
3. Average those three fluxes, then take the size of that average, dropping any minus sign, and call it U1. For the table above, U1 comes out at 13.6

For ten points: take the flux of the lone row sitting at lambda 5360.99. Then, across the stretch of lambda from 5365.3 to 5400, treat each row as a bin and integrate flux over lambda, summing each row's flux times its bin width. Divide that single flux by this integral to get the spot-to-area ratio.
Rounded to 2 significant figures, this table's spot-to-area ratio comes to 0.027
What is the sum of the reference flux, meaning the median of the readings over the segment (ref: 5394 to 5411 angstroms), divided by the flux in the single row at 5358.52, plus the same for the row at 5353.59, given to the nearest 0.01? 1.91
